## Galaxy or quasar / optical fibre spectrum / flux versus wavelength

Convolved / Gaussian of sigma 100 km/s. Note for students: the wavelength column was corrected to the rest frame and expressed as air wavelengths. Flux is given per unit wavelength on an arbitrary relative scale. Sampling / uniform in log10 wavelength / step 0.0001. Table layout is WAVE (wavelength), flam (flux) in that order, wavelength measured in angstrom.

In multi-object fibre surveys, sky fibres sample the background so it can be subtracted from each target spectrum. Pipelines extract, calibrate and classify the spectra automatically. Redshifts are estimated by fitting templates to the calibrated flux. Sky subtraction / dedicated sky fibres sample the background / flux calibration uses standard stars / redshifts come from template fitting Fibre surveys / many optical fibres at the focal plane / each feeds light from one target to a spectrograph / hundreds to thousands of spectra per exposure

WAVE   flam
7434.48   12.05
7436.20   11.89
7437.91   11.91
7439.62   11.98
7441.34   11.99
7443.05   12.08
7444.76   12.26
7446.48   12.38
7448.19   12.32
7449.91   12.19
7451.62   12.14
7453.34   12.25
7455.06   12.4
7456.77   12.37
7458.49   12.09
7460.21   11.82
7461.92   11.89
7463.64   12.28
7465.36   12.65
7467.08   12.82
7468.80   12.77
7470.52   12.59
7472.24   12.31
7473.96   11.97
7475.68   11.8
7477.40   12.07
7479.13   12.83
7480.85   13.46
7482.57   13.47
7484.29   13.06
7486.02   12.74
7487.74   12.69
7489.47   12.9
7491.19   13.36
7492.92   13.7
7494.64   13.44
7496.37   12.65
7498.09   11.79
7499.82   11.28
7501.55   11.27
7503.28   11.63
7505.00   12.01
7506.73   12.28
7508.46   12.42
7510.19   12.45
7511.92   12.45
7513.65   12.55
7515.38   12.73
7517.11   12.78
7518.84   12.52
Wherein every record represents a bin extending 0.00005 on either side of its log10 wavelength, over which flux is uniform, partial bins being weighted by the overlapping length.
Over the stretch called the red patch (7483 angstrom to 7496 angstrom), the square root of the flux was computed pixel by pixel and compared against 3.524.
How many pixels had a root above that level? 7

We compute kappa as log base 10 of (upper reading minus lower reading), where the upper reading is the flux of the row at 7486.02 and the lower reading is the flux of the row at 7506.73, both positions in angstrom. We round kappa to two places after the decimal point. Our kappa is -0.34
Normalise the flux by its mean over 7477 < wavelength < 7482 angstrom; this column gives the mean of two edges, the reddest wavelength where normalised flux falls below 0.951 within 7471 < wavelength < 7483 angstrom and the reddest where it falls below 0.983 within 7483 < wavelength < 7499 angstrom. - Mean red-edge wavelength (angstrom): 7487.7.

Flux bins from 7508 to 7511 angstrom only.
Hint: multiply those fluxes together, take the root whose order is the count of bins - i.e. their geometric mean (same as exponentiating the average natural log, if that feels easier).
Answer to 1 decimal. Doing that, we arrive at 12.4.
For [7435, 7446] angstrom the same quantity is 12.0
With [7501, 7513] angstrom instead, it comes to 12.1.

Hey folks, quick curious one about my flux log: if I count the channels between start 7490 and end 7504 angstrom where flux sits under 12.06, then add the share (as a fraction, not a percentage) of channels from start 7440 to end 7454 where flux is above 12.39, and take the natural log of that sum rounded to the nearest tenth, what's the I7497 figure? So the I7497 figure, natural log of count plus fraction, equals 1.4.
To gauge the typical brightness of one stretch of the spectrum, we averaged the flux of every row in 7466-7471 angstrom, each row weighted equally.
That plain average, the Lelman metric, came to 12.73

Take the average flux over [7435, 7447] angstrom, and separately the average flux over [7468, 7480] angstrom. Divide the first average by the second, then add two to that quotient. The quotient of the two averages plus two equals 2.98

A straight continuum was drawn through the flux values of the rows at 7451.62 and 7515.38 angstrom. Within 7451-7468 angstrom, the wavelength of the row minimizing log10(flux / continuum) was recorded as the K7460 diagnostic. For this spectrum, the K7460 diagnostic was 7460.21 angstrom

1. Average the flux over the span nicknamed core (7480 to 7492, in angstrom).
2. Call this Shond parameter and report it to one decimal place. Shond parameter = 13.1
